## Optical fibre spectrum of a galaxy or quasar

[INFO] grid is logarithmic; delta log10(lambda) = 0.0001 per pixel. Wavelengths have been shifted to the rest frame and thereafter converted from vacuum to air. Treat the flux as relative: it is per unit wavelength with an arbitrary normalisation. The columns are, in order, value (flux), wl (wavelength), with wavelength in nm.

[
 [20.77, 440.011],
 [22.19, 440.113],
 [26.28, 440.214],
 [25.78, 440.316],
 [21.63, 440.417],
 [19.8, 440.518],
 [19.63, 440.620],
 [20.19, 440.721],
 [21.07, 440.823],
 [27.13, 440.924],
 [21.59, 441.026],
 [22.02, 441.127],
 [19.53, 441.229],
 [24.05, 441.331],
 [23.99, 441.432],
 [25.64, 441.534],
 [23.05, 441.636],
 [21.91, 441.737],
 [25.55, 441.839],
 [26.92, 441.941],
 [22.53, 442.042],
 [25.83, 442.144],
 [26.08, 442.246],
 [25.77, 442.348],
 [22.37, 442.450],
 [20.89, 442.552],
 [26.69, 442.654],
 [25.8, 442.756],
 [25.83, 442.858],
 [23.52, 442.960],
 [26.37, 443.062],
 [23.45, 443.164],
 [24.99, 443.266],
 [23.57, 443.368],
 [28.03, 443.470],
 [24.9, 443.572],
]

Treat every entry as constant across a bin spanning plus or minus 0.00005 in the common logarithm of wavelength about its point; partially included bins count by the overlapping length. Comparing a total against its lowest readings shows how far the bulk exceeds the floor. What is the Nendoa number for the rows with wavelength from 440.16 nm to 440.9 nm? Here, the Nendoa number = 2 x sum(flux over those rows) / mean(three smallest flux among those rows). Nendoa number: 16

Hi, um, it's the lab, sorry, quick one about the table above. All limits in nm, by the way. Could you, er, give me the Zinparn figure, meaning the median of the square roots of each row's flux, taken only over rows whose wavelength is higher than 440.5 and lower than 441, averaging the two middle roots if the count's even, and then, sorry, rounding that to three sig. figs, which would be 4.49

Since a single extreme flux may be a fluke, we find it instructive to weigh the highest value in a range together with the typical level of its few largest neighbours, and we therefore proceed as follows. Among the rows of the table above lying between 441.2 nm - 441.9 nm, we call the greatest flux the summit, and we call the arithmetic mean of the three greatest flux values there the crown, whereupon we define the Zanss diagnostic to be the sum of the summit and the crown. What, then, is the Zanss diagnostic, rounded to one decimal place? 50.7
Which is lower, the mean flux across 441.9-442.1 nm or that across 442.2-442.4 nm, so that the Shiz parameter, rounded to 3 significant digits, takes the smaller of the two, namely 24.7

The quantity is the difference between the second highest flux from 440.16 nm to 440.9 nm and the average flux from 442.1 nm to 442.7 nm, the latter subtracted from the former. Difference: 1.2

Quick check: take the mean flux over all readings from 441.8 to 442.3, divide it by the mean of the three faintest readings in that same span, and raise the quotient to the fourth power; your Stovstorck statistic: 1.13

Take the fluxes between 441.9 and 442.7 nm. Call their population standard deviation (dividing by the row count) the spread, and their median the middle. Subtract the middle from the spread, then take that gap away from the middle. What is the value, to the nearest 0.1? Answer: 49.4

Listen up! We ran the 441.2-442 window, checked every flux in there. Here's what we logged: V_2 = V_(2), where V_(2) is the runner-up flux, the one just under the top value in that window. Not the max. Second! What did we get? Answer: 25.64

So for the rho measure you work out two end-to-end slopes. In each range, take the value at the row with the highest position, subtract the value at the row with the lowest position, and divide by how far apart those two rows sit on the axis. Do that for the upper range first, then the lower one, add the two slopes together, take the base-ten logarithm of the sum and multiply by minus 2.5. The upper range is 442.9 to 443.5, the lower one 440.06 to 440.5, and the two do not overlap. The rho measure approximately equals -2.11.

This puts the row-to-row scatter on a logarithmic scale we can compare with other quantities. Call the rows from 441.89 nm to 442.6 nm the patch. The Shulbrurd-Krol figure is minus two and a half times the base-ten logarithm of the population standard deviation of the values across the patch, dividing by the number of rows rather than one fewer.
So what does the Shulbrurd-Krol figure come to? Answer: -0.84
